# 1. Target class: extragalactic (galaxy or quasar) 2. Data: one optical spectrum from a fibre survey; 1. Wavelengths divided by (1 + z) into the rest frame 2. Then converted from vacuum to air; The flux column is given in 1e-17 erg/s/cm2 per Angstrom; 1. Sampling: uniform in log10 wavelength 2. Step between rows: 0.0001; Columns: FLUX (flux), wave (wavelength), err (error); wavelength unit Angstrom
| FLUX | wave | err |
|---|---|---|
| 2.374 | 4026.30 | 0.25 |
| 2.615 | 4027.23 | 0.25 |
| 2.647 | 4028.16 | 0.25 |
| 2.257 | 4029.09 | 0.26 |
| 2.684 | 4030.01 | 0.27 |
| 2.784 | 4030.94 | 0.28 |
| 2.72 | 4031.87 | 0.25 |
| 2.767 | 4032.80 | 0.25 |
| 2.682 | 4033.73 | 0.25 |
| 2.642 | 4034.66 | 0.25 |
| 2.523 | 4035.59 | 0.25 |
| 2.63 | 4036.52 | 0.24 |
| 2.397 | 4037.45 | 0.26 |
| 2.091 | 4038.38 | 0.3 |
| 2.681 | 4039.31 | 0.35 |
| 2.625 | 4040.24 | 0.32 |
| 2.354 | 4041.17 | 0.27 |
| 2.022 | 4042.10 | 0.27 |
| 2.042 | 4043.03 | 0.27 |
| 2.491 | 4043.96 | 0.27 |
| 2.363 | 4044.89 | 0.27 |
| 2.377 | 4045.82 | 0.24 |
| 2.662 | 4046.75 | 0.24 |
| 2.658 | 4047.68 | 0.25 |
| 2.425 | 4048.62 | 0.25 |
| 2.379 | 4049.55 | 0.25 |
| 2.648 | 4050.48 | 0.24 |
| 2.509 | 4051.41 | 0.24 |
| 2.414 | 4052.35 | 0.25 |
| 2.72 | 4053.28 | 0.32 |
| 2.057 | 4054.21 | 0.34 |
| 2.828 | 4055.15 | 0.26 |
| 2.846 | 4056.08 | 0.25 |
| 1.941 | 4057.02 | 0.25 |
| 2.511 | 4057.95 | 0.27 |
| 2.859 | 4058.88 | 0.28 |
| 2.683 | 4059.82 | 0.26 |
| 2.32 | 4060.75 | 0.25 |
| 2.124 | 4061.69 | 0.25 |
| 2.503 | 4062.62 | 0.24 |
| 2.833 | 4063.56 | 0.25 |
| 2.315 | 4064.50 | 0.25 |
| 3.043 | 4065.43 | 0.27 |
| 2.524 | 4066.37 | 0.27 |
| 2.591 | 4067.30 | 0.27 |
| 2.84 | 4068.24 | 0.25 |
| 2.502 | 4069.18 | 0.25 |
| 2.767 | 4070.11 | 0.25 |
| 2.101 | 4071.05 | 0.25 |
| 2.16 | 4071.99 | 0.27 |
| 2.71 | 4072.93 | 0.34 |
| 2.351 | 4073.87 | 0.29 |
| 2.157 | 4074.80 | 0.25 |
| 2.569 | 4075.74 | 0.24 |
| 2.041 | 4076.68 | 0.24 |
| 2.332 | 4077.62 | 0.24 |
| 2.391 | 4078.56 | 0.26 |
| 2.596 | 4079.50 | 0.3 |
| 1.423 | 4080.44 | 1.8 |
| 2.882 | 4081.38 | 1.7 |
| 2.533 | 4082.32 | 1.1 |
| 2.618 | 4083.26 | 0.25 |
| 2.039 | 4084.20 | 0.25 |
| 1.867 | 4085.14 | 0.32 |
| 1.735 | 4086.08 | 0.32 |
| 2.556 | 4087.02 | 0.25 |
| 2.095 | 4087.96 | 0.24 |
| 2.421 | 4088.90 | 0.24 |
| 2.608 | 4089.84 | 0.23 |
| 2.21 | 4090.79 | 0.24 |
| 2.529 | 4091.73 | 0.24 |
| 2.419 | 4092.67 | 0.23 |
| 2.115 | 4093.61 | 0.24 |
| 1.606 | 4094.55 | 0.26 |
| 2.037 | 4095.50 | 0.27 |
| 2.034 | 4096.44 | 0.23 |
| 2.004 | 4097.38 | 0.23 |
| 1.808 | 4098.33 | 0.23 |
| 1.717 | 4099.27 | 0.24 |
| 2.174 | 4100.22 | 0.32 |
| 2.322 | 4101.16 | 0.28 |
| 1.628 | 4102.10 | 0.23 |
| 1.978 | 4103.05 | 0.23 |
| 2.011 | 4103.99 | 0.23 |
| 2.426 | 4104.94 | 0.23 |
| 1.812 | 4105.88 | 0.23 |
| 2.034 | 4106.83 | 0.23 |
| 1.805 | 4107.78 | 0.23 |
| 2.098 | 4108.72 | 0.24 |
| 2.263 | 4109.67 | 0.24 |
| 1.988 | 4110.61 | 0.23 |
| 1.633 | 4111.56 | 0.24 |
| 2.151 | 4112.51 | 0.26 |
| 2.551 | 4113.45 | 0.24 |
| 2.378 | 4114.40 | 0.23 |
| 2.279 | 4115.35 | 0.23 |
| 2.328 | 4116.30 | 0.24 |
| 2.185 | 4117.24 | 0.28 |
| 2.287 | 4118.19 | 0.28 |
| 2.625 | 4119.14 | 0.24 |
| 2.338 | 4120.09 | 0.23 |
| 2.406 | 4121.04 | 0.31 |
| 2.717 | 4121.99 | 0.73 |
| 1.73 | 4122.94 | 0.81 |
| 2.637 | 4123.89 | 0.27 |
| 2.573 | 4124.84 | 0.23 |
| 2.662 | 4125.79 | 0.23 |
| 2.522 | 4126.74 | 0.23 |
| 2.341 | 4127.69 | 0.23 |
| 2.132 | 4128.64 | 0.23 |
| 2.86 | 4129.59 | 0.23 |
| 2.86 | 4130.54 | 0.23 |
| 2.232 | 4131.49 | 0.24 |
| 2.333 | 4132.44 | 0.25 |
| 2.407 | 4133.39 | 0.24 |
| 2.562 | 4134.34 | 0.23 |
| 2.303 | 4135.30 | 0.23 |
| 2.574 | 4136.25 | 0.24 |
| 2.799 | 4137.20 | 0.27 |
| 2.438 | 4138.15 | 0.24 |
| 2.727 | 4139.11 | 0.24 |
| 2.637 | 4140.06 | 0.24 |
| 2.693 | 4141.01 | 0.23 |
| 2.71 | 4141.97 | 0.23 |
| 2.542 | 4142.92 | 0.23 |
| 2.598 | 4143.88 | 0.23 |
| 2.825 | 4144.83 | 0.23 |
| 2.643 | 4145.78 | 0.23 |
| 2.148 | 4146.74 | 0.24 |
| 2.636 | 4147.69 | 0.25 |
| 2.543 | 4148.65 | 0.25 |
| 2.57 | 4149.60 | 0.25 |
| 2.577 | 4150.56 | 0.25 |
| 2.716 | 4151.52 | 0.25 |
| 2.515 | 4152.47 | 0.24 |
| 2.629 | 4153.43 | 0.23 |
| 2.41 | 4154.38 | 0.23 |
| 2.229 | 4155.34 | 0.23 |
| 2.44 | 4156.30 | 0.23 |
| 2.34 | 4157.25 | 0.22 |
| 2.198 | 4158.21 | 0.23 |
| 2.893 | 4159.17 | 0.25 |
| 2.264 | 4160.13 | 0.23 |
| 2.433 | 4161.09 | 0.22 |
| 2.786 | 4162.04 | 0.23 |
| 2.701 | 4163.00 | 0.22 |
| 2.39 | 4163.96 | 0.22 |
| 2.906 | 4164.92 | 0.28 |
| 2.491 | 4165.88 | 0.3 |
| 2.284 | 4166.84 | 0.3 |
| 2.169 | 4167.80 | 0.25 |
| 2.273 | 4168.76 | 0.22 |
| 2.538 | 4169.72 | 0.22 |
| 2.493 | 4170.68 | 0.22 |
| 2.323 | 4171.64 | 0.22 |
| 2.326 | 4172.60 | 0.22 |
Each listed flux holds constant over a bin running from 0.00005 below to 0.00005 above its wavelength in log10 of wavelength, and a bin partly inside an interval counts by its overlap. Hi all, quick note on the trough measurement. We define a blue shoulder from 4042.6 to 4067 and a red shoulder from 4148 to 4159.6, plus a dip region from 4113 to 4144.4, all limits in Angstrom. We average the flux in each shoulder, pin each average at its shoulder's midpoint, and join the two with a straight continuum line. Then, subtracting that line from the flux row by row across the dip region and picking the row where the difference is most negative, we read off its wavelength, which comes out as 4122.94 Angstrom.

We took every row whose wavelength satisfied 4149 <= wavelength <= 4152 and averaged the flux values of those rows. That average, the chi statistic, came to 2.62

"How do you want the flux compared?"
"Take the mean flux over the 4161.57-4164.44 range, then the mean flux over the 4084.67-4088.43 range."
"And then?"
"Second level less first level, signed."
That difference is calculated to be -0.56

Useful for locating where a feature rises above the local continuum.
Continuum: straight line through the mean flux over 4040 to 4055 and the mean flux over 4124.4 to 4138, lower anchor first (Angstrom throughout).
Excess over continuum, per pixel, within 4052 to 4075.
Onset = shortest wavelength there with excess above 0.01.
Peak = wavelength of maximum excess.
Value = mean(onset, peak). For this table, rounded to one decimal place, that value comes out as 4059.4 Angstrom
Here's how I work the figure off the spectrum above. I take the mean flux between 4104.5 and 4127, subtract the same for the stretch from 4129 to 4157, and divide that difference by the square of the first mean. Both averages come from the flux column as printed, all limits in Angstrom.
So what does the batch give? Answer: -0.056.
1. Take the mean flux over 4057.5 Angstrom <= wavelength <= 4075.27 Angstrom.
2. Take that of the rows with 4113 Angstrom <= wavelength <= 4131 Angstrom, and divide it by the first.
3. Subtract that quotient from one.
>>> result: 0.03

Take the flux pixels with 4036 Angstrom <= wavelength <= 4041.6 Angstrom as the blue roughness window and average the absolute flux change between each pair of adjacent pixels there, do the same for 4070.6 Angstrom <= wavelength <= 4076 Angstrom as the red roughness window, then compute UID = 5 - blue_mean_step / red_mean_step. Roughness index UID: 4.1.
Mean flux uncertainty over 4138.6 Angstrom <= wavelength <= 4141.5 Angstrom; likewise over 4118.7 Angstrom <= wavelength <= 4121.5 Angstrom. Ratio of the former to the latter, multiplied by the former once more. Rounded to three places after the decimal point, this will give 0.215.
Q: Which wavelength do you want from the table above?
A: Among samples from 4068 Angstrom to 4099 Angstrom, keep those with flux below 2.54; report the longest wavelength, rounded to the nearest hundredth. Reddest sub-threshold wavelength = 4098.33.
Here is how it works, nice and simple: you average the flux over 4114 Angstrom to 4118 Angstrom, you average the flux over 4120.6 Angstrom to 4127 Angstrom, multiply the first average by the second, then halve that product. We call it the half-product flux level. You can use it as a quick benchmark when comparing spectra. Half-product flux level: 2.8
